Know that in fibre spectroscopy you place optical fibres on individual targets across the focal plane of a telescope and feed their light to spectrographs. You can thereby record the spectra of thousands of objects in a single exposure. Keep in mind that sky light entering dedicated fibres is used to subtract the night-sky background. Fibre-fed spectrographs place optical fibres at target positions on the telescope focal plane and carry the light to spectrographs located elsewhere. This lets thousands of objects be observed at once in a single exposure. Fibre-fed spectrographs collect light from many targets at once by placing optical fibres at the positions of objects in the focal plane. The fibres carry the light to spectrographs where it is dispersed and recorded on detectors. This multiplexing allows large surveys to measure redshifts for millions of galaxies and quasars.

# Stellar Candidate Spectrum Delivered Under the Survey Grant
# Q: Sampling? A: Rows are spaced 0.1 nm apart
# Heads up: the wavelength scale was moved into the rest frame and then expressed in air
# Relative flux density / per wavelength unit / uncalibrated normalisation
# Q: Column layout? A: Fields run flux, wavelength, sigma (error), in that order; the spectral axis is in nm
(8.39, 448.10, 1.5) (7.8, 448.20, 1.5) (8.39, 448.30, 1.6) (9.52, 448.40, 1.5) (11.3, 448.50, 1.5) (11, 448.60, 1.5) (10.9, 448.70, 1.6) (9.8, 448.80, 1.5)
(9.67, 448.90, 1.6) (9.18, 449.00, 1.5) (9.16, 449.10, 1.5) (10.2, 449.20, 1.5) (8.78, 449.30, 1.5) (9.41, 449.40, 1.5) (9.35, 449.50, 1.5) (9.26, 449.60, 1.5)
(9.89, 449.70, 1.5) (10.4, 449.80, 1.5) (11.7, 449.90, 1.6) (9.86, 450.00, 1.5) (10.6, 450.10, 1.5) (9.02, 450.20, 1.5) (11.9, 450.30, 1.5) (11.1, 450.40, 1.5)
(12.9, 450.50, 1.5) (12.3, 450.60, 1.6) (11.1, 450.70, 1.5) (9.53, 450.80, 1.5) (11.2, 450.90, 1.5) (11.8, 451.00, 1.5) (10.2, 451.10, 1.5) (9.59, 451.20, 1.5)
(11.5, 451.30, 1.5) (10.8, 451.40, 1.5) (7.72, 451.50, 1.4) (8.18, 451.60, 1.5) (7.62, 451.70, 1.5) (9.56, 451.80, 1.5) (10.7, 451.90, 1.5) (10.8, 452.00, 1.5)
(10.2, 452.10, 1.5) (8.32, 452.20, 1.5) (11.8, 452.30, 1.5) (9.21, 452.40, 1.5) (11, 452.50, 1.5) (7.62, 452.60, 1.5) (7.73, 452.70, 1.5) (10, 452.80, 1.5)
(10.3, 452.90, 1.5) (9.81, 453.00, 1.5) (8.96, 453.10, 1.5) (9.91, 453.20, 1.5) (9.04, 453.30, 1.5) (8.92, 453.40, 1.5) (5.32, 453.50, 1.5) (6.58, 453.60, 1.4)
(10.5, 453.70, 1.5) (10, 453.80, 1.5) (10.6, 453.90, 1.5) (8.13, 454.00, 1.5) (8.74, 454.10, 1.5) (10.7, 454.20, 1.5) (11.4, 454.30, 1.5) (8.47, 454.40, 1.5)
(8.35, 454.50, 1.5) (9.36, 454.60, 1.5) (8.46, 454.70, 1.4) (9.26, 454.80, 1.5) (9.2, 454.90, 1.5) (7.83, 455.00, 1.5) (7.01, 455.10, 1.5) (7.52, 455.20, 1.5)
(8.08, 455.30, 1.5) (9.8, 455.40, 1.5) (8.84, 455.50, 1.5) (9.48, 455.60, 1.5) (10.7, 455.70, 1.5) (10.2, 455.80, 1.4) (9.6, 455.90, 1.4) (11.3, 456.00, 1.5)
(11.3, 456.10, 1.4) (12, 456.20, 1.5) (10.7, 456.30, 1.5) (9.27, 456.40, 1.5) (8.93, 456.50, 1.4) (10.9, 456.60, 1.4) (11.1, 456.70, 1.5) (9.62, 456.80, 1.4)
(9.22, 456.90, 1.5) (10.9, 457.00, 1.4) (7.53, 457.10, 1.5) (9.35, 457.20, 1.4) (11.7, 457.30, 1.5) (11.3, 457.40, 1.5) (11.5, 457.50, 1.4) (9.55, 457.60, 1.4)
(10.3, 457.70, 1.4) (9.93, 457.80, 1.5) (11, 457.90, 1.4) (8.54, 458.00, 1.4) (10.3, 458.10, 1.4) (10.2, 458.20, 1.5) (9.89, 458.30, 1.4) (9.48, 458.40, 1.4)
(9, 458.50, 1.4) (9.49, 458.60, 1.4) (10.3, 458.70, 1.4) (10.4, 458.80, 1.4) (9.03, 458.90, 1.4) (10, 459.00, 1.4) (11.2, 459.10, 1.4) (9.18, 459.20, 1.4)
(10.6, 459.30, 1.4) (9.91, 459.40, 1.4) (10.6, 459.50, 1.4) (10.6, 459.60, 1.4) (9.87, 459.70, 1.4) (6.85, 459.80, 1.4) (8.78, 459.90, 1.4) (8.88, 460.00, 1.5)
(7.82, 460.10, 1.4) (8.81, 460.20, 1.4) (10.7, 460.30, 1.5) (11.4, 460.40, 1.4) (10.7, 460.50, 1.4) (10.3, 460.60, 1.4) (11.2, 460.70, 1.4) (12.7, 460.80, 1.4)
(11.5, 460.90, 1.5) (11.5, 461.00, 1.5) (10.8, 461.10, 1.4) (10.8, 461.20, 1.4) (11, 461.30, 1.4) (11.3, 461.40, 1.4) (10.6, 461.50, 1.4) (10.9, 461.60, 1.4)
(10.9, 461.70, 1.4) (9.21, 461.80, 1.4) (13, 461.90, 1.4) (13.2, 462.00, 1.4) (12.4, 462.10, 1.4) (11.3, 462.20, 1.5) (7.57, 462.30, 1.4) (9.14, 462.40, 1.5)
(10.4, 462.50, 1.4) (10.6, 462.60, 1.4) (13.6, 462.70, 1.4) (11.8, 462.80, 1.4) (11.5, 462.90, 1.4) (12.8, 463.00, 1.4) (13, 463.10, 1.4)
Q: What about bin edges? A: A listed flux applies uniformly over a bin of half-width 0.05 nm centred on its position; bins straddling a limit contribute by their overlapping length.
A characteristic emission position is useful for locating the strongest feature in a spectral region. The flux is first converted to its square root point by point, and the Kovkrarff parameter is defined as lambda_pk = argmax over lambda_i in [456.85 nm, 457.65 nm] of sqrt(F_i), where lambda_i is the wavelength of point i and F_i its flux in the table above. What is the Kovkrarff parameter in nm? 457.30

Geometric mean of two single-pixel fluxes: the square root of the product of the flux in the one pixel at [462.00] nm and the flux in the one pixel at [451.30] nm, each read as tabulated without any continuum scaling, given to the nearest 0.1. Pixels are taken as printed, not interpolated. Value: 12.3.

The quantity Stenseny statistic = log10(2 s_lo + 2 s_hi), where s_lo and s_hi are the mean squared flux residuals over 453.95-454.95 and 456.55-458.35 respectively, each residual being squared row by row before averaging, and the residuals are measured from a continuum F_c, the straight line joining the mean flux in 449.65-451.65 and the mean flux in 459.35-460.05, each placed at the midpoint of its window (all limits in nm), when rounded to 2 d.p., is 0.79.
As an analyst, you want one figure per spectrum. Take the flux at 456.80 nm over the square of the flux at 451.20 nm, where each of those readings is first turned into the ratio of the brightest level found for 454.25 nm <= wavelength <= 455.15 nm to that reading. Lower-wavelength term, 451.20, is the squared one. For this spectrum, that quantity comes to 0.84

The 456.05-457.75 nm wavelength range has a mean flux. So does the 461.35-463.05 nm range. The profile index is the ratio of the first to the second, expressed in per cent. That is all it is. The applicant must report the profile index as 92.1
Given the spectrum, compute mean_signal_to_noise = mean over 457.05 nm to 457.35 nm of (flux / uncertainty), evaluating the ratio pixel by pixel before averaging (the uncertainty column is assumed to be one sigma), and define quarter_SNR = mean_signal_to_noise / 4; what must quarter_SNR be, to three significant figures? 1.62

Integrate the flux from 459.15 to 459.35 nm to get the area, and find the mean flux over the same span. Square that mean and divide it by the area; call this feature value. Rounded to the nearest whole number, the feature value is 49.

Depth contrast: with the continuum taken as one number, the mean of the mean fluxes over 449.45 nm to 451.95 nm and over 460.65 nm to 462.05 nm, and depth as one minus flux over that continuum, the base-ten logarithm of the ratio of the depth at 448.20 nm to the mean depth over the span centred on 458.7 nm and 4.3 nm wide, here 0.6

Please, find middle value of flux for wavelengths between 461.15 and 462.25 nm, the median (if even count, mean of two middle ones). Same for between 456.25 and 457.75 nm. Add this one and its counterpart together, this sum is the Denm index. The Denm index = 21.3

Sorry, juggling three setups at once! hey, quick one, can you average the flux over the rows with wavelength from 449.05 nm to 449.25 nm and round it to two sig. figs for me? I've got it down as 9.7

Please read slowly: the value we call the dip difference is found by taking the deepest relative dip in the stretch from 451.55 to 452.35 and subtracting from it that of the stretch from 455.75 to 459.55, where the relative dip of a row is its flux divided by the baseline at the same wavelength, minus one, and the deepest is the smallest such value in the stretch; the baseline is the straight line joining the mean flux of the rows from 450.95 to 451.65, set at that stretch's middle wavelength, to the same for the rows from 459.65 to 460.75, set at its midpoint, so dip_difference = -0.010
